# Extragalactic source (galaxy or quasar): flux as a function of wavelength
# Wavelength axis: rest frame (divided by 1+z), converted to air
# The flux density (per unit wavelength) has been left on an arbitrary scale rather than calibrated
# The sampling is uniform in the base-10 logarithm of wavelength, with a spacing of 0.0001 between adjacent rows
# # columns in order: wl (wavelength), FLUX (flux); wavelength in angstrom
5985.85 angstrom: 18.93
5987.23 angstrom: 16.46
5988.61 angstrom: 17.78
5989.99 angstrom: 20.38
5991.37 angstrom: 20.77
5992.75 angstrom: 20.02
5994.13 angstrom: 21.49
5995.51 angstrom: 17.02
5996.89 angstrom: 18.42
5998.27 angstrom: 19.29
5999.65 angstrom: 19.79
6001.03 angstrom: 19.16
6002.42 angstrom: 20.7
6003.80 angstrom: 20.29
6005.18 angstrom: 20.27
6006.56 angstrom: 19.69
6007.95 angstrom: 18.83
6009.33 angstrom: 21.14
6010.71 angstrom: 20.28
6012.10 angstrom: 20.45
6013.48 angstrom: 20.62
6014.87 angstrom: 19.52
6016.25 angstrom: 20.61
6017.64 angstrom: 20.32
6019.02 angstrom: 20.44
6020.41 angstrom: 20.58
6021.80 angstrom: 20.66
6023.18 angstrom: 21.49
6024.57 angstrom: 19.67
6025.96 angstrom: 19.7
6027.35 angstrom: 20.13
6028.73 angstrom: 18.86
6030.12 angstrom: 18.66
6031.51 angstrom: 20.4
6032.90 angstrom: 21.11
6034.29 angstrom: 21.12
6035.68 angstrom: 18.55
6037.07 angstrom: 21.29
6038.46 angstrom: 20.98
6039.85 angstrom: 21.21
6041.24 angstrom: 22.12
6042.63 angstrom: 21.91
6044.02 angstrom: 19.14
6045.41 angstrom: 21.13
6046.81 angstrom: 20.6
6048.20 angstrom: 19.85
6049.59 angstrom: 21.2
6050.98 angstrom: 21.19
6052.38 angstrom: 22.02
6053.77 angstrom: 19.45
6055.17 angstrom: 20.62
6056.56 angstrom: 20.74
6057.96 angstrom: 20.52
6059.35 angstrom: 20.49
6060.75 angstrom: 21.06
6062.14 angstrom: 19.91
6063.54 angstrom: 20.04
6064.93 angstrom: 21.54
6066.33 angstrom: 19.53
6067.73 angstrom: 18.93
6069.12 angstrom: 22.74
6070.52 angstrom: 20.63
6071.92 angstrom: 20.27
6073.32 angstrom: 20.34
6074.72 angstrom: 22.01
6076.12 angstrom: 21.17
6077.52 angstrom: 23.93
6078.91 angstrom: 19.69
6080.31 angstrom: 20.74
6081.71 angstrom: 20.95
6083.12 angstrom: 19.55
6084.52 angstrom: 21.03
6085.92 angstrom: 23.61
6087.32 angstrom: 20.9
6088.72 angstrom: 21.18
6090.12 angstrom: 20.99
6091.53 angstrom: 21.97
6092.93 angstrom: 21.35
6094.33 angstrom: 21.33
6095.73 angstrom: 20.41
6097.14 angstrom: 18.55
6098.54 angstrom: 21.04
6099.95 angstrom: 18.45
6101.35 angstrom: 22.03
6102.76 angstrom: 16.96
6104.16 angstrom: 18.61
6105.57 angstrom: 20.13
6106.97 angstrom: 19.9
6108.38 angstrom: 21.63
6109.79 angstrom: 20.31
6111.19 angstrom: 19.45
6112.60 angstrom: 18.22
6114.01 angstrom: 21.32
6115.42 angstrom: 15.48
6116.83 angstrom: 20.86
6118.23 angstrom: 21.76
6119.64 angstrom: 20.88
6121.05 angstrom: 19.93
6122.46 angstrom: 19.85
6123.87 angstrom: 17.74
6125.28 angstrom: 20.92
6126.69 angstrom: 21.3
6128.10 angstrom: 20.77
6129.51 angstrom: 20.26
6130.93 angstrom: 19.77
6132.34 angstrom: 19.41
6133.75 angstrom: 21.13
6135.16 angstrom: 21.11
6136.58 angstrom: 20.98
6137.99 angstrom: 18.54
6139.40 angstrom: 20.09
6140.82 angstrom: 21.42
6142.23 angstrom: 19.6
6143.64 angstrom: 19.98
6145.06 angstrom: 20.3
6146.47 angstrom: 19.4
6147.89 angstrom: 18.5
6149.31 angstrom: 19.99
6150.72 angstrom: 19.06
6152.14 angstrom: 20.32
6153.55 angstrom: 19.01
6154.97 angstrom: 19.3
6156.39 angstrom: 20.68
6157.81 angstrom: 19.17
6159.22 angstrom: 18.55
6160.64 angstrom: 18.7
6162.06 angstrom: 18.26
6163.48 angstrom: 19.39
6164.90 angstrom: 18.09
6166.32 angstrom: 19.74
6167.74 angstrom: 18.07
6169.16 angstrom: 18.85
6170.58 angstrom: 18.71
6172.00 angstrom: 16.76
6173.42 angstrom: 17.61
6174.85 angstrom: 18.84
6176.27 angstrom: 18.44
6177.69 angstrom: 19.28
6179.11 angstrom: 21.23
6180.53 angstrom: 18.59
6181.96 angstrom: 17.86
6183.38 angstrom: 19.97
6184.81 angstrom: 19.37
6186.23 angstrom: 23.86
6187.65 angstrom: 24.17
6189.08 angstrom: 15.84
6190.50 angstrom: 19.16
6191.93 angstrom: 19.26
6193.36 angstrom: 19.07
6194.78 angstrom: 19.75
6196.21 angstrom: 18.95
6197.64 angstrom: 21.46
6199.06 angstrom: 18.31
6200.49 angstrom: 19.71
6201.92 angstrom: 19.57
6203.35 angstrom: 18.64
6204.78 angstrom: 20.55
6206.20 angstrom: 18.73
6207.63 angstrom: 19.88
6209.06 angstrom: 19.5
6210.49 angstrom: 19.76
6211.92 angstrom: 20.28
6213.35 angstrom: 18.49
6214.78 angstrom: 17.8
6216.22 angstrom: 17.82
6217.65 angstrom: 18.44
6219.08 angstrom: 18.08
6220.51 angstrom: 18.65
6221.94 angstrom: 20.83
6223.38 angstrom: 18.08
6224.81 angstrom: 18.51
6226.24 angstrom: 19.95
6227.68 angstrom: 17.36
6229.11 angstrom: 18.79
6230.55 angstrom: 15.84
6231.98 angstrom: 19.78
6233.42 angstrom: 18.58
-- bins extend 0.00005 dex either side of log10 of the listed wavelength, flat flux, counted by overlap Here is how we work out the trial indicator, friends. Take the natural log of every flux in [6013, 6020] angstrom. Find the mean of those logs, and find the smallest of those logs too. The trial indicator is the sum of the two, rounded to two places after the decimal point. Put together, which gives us 5.98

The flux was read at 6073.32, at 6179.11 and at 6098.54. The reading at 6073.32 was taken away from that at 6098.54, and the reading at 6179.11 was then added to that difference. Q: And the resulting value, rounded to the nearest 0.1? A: 21.9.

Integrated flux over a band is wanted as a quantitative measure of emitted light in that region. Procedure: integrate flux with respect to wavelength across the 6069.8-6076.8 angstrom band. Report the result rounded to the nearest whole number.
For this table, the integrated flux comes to 146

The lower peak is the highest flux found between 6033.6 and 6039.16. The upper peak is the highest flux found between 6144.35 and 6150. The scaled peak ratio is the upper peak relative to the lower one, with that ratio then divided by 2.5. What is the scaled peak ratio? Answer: 0.381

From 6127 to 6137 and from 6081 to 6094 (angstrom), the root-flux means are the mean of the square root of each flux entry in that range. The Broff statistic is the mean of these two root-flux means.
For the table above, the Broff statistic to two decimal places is 4.57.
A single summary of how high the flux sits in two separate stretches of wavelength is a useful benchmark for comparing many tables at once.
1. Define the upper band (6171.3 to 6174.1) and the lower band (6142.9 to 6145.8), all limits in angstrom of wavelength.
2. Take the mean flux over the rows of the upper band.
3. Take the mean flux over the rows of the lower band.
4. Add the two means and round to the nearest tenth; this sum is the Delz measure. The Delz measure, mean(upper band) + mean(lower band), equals 37.3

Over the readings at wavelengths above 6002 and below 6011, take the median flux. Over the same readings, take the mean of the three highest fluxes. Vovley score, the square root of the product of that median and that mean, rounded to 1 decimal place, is 20.5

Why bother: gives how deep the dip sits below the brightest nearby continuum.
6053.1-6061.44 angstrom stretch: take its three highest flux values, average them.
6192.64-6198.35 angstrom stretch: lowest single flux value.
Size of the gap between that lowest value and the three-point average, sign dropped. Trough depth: 1.9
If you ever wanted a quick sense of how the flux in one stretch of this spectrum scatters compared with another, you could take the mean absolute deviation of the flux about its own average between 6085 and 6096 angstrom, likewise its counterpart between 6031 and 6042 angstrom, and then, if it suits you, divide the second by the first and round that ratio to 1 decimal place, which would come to 1.0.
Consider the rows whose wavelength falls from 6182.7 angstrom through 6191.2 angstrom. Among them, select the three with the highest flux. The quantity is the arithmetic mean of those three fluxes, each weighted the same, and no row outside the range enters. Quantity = 22.7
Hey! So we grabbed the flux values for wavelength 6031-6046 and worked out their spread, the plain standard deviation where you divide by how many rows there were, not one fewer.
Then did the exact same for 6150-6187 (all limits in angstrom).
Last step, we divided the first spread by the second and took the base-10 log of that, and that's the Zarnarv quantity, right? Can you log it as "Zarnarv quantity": -0.11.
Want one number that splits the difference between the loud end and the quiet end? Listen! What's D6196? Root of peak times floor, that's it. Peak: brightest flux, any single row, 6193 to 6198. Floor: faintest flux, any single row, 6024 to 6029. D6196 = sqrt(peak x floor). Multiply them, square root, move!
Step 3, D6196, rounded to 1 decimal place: 20.1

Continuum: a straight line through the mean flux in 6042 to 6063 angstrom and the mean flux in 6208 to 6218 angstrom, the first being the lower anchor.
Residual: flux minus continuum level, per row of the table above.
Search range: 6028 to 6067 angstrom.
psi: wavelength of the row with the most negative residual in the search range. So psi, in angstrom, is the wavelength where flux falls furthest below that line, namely 6035.68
